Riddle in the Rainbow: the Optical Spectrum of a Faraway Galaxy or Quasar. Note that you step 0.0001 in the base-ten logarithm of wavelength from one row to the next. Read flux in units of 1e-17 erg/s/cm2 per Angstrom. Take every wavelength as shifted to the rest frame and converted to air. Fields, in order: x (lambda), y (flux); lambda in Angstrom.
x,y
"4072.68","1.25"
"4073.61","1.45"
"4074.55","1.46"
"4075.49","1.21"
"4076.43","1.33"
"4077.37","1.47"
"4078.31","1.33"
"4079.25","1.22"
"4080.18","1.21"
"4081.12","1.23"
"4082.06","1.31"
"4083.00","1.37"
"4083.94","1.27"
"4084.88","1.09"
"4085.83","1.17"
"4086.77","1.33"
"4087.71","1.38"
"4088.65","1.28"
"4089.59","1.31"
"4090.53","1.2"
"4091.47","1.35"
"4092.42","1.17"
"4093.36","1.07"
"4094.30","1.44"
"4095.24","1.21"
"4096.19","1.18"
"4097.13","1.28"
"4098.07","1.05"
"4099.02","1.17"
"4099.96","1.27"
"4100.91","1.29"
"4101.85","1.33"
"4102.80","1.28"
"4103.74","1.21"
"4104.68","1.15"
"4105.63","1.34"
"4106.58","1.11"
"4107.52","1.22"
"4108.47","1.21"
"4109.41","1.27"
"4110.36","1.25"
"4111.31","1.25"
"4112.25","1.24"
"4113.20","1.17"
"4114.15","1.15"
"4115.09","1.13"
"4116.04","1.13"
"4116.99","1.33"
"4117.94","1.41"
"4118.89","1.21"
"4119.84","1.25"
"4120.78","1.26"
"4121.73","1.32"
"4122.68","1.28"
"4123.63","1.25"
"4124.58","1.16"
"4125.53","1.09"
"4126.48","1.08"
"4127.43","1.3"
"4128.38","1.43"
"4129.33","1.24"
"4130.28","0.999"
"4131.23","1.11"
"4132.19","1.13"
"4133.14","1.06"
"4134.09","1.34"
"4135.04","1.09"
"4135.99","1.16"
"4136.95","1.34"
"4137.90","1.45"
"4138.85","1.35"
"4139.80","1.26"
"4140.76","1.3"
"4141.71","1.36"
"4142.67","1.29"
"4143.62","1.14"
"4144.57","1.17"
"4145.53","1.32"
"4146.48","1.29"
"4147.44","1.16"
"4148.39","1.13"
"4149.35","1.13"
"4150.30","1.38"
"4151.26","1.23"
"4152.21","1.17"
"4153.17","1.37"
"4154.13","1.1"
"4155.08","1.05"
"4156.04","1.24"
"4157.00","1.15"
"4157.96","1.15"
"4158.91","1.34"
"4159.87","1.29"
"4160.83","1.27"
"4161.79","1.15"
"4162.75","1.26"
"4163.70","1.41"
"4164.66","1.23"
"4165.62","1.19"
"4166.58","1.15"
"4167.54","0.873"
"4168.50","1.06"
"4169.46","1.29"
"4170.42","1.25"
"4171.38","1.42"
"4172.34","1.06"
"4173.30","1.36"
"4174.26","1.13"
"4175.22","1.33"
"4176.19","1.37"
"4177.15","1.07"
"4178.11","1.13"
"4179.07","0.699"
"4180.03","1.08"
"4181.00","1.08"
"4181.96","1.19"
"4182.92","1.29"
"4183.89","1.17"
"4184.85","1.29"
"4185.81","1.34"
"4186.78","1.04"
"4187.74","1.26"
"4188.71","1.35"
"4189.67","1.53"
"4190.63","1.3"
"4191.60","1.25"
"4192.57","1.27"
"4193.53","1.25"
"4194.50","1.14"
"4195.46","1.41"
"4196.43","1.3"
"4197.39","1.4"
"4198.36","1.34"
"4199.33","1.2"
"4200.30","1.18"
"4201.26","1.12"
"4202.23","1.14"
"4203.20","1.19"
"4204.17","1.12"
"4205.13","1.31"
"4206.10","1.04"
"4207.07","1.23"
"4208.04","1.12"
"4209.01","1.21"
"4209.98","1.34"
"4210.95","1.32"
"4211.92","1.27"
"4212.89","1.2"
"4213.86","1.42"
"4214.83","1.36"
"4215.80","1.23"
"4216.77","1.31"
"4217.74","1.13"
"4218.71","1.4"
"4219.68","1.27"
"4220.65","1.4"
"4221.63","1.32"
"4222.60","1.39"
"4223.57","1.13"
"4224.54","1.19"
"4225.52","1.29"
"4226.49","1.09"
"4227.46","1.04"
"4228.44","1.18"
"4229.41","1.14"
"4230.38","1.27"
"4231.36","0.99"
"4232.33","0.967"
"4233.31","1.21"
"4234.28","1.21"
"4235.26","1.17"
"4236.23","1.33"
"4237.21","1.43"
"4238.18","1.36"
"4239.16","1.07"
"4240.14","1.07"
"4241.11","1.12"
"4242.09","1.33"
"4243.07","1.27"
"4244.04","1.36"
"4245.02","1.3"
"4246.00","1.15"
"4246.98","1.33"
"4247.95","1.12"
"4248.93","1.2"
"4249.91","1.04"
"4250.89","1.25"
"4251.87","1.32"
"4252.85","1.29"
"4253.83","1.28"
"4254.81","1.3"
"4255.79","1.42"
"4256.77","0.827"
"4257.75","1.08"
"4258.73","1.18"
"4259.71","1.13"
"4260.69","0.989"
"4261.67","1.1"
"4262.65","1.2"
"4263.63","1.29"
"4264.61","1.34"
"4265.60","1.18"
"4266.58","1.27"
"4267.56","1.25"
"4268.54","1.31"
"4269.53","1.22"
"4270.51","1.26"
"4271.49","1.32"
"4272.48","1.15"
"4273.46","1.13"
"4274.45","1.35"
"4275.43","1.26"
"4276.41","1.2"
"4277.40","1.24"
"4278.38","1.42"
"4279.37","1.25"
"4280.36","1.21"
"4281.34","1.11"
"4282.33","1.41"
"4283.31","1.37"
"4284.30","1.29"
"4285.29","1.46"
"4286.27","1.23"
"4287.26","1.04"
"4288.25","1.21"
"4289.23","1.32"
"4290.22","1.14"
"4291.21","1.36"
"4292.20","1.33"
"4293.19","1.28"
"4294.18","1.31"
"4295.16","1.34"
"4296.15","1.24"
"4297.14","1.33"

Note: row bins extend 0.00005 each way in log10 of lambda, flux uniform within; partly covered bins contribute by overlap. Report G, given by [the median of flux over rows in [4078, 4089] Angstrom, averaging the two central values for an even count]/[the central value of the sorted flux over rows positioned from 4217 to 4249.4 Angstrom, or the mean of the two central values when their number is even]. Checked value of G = 1.05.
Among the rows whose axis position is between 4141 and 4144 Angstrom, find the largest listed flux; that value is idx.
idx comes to 1.36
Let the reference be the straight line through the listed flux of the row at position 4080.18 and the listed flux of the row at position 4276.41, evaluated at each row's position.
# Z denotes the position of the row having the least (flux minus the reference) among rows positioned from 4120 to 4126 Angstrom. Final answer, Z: 4125.53 Angstrom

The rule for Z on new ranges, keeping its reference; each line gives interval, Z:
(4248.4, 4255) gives 4249.91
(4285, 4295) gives 4287.26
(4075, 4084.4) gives 4075.49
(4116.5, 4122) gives 4118.89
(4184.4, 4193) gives 4186.78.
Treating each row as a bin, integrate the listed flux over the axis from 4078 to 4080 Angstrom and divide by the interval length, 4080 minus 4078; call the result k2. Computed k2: 1.27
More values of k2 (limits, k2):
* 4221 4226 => 1.27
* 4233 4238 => 1.28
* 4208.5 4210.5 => 1.27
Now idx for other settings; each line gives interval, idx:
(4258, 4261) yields 1.18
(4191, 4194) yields 1.27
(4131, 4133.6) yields 1.13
